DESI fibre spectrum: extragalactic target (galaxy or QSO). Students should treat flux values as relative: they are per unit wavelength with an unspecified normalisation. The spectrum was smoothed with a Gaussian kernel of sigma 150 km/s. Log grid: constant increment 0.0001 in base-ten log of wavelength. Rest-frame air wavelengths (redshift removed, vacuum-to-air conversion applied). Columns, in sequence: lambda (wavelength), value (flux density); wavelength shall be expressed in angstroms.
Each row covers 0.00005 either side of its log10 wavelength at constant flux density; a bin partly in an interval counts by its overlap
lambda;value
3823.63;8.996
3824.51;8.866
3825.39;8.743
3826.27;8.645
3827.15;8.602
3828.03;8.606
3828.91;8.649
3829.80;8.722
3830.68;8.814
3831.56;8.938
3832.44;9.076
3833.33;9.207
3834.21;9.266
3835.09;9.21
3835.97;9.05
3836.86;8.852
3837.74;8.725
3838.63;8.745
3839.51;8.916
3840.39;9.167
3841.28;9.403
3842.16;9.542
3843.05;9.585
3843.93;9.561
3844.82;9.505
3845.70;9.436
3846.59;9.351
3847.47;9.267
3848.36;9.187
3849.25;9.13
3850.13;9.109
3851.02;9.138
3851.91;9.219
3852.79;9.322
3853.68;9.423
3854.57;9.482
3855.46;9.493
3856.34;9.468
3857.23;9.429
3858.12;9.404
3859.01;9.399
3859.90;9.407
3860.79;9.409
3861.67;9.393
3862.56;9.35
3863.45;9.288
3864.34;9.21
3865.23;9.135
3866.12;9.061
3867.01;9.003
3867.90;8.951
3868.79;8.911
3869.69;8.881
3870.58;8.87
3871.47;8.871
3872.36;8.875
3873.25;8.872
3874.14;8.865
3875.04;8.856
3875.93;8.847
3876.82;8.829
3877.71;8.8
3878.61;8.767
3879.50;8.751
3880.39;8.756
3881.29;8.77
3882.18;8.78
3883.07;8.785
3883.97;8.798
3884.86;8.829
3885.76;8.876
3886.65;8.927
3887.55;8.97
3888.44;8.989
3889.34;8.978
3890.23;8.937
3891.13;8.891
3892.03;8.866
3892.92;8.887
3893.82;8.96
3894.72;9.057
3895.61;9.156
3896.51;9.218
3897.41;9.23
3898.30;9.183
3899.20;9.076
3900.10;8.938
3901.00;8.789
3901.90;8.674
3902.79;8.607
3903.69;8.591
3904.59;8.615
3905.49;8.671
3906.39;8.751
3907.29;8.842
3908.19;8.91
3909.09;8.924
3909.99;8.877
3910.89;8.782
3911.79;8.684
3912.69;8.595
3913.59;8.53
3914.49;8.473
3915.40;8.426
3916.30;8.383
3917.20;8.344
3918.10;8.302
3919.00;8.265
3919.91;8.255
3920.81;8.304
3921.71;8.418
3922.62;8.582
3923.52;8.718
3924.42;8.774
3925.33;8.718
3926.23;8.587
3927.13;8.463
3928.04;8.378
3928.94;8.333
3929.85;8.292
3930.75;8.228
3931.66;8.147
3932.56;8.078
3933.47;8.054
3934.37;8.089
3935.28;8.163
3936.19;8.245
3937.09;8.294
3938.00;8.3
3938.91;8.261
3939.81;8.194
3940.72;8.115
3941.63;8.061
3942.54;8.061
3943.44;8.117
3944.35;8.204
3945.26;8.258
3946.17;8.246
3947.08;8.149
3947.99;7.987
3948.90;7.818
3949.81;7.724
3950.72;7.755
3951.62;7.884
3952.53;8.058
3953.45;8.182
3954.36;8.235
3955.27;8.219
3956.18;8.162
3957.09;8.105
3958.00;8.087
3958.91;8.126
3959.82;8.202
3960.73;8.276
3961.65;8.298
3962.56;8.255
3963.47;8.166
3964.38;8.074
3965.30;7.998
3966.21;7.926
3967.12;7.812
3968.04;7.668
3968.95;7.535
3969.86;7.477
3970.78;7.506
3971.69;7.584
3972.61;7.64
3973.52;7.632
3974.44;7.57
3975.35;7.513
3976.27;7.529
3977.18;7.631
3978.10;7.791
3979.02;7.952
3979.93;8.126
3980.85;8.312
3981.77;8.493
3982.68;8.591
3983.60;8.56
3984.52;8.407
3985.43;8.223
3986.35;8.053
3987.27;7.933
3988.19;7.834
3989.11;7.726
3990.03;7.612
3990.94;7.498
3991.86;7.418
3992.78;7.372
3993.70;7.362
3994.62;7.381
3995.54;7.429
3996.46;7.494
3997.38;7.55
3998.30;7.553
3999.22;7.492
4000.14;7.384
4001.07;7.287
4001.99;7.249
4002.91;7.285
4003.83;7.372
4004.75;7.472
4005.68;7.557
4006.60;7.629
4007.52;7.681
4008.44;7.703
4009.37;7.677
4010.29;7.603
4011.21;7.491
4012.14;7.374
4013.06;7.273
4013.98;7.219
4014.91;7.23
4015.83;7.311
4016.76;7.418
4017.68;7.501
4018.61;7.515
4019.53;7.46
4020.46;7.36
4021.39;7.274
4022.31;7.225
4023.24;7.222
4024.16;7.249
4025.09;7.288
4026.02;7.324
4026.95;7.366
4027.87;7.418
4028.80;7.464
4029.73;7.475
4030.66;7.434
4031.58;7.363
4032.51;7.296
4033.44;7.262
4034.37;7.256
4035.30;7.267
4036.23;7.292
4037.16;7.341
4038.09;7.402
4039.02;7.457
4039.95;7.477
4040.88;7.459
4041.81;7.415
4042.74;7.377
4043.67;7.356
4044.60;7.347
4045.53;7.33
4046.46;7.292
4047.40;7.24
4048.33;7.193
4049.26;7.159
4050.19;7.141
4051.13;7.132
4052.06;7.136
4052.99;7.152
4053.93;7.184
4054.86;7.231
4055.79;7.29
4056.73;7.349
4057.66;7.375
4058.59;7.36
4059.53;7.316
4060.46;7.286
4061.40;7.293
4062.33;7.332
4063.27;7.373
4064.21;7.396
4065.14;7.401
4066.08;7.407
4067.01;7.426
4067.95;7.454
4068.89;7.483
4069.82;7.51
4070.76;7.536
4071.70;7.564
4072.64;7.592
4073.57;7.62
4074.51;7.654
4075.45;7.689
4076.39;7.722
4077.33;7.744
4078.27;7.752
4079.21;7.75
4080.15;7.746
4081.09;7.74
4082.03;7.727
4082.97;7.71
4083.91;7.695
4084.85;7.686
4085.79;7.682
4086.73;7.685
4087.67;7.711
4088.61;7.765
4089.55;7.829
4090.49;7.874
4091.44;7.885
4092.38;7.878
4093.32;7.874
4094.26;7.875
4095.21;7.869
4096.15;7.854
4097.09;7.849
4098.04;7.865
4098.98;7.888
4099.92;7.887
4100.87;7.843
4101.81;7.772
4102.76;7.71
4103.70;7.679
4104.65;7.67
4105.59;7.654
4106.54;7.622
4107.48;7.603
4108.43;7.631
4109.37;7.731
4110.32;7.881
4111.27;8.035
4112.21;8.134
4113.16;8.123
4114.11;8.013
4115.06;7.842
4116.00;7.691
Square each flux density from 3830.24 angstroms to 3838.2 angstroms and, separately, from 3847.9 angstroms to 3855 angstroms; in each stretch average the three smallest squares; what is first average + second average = 161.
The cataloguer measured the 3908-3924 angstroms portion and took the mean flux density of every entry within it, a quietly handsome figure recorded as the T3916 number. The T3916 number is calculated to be 8.5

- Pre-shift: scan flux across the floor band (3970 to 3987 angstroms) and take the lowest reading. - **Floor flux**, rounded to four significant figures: 7.506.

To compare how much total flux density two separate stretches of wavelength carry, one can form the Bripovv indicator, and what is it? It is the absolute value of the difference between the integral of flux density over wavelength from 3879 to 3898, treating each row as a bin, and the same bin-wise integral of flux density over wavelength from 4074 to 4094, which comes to 15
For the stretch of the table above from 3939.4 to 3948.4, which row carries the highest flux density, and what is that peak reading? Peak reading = 8.258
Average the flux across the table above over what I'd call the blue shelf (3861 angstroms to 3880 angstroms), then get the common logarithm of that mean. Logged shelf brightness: 0.95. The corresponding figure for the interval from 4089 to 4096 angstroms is 0.90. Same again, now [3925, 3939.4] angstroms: 0.92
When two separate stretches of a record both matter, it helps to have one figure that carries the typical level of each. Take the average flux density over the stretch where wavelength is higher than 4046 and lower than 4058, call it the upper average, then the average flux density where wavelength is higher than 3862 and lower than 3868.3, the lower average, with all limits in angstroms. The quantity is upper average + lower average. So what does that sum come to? 16.4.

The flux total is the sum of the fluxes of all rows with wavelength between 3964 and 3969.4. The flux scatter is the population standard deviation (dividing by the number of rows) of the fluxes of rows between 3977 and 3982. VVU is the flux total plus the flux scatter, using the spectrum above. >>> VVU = 47.3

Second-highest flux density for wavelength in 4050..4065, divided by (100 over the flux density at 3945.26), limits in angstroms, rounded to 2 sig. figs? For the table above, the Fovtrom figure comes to 0.61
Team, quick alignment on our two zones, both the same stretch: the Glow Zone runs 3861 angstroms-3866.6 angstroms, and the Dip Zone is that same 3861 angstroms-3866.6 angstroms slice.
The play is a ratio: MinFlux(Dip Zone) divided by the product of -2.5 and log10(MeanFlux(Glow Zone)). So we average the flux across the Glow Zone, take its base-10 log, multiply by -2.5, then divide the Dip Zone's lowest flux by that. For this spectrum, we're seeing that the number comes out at -3.75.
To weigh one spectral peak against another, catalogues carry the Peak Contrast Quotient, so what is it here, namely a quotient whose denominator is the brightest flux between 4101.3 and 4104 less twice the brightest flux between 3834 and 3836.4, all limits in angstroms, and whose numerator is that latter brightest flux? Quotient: -0.86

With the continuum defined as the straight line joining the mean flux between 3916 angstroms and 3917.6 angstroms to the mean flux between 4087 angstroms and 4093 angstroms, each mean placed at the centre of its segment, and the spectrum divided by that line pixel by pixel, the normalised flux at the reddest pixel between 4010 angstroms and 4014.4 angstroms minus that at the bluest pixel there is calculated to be -0.046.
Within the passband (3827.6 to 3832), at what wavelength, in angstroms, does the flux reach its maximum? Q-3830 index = 3831.56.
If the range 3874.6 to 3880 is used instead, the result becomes 3875.04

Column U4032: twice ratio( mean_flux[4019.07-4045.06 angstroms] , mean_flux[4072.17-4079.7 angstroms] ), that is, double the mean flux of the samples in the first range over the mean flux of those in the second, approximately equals 1.91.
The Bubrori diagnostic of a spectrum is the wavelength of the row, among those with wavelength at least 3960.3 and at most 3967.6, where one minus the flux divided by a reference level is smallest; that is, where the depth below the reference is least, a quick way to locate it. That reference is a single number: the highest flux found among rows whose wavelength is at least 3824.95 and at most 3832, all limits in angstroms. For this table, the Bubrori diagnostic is 3961.65 angstroms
